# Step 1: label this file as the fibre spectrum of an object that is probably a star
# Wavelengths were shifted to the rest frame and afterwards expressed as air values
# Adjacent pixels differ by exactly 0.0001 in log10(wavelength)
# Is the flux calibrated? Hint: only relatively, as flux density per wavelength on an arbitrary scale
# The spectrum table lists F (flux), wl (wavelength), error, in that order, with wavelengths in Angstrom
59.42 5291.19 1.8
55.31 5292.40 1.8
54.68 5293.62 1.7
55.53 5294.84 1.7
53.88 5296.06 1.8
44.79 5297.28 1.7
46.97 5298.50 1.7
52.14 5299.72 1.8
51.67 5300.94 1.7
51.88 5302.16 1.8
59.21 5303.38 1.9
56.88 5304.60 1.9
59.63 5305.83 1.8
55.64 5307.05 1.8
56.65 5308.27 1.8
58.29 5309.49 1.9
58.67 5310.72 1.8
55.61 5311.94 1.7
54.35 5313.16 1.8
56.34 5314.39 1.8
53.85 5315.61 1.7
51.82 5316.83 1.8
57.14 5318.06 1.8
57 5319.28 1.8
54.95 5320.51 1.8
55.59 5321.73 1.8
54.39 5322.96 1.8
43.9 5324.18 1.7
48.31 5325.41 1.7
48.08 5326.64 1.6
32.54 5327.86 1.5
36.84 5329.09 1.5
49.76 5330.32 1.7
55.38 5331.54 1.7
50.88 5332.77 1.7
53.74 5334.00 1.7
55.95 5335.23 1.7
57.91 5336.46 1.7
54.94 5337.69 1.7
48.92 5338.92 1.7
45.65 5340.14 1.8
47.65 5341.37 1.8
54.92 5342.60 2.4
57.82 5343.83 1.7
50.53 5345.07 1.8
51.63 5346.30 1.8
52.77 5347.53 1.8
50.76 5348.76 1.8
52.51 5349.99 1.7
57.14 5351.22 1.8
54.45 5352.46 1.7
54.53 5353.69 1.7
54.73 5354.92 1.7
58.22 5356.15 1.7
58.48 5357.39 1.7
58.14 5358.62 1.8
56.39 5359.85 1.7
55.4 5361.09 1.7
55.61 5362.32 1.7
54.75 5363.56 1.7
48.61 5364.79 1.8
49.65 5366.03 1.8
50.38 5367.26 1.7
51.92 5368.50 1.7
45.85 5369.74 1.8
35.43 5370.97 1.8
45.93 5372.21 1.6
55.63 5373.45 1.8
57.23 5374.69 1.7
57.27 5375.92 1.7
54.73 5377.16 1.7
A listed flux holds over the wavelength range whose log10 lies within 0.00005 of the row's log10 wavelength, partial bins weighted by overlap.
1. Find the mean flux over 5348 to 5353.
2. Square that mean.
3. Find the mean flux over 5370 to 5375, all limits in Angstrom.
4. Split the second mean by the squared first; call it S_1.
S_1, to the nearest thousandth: 0.017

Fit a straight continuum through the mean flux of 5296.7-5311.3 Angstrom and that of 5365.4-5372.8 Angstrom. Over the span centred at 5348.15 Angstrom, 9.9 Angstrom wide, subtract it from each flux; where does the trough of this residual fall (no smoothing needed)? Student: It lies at 5345.07 Angstrom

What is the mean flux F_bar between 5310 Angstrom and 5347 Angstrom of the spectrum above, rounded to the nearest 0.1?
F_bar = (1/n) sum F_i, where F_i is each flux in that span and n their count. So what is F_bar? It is 51.8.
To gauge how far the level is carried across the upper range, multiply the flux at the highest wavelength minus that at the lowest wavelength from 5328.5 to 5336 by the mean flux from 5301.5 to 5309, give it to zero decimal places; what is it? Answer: 1083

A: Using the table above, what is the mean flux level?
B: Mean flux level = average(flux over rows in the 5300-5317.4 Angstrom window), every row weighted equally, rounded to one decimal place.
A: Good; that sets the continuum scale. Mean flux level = 55.7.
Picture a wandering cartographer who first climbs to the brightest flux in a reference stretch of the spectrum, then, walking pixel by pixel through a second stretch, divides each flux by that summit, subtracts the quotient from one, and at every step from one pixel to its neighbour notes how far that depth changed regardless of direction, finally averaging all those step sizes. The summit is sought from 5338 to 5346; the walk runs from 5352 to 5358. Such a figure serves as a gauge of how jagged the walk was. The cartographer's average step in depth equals 0.017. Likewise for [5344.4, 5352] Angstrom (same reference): 0.037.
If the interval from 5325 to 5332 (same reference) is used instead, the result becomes 0.134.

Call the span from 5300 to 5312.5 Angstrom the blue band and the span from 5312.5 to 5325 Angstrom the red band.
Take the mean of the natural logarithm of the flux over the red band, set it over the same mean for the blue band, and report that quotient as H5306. 0.99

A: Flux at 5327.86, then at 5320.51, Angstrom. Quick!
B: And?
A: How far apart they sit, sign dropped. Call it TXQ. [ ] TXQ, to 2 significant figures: 22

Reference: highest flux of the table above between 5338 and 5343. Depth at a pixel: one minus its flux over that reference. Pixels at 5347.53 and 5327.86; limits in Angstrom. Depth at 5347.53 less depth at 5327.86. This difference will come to -0.37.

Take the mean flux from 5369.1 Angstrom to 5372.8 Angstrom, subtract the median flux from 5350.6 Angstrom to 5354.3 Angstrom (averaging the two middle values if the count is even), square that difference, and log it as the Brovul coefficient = 147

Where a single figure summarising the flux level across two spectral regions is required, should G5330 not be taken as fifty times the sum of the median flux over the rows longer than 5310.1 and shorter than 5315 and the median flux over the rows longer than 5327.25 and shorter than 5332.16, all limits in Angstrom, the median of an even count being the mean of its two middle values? 4964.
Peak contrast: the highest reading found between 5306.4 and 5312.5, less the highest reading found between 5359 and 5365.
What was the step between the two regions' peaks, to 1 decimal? 2.3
